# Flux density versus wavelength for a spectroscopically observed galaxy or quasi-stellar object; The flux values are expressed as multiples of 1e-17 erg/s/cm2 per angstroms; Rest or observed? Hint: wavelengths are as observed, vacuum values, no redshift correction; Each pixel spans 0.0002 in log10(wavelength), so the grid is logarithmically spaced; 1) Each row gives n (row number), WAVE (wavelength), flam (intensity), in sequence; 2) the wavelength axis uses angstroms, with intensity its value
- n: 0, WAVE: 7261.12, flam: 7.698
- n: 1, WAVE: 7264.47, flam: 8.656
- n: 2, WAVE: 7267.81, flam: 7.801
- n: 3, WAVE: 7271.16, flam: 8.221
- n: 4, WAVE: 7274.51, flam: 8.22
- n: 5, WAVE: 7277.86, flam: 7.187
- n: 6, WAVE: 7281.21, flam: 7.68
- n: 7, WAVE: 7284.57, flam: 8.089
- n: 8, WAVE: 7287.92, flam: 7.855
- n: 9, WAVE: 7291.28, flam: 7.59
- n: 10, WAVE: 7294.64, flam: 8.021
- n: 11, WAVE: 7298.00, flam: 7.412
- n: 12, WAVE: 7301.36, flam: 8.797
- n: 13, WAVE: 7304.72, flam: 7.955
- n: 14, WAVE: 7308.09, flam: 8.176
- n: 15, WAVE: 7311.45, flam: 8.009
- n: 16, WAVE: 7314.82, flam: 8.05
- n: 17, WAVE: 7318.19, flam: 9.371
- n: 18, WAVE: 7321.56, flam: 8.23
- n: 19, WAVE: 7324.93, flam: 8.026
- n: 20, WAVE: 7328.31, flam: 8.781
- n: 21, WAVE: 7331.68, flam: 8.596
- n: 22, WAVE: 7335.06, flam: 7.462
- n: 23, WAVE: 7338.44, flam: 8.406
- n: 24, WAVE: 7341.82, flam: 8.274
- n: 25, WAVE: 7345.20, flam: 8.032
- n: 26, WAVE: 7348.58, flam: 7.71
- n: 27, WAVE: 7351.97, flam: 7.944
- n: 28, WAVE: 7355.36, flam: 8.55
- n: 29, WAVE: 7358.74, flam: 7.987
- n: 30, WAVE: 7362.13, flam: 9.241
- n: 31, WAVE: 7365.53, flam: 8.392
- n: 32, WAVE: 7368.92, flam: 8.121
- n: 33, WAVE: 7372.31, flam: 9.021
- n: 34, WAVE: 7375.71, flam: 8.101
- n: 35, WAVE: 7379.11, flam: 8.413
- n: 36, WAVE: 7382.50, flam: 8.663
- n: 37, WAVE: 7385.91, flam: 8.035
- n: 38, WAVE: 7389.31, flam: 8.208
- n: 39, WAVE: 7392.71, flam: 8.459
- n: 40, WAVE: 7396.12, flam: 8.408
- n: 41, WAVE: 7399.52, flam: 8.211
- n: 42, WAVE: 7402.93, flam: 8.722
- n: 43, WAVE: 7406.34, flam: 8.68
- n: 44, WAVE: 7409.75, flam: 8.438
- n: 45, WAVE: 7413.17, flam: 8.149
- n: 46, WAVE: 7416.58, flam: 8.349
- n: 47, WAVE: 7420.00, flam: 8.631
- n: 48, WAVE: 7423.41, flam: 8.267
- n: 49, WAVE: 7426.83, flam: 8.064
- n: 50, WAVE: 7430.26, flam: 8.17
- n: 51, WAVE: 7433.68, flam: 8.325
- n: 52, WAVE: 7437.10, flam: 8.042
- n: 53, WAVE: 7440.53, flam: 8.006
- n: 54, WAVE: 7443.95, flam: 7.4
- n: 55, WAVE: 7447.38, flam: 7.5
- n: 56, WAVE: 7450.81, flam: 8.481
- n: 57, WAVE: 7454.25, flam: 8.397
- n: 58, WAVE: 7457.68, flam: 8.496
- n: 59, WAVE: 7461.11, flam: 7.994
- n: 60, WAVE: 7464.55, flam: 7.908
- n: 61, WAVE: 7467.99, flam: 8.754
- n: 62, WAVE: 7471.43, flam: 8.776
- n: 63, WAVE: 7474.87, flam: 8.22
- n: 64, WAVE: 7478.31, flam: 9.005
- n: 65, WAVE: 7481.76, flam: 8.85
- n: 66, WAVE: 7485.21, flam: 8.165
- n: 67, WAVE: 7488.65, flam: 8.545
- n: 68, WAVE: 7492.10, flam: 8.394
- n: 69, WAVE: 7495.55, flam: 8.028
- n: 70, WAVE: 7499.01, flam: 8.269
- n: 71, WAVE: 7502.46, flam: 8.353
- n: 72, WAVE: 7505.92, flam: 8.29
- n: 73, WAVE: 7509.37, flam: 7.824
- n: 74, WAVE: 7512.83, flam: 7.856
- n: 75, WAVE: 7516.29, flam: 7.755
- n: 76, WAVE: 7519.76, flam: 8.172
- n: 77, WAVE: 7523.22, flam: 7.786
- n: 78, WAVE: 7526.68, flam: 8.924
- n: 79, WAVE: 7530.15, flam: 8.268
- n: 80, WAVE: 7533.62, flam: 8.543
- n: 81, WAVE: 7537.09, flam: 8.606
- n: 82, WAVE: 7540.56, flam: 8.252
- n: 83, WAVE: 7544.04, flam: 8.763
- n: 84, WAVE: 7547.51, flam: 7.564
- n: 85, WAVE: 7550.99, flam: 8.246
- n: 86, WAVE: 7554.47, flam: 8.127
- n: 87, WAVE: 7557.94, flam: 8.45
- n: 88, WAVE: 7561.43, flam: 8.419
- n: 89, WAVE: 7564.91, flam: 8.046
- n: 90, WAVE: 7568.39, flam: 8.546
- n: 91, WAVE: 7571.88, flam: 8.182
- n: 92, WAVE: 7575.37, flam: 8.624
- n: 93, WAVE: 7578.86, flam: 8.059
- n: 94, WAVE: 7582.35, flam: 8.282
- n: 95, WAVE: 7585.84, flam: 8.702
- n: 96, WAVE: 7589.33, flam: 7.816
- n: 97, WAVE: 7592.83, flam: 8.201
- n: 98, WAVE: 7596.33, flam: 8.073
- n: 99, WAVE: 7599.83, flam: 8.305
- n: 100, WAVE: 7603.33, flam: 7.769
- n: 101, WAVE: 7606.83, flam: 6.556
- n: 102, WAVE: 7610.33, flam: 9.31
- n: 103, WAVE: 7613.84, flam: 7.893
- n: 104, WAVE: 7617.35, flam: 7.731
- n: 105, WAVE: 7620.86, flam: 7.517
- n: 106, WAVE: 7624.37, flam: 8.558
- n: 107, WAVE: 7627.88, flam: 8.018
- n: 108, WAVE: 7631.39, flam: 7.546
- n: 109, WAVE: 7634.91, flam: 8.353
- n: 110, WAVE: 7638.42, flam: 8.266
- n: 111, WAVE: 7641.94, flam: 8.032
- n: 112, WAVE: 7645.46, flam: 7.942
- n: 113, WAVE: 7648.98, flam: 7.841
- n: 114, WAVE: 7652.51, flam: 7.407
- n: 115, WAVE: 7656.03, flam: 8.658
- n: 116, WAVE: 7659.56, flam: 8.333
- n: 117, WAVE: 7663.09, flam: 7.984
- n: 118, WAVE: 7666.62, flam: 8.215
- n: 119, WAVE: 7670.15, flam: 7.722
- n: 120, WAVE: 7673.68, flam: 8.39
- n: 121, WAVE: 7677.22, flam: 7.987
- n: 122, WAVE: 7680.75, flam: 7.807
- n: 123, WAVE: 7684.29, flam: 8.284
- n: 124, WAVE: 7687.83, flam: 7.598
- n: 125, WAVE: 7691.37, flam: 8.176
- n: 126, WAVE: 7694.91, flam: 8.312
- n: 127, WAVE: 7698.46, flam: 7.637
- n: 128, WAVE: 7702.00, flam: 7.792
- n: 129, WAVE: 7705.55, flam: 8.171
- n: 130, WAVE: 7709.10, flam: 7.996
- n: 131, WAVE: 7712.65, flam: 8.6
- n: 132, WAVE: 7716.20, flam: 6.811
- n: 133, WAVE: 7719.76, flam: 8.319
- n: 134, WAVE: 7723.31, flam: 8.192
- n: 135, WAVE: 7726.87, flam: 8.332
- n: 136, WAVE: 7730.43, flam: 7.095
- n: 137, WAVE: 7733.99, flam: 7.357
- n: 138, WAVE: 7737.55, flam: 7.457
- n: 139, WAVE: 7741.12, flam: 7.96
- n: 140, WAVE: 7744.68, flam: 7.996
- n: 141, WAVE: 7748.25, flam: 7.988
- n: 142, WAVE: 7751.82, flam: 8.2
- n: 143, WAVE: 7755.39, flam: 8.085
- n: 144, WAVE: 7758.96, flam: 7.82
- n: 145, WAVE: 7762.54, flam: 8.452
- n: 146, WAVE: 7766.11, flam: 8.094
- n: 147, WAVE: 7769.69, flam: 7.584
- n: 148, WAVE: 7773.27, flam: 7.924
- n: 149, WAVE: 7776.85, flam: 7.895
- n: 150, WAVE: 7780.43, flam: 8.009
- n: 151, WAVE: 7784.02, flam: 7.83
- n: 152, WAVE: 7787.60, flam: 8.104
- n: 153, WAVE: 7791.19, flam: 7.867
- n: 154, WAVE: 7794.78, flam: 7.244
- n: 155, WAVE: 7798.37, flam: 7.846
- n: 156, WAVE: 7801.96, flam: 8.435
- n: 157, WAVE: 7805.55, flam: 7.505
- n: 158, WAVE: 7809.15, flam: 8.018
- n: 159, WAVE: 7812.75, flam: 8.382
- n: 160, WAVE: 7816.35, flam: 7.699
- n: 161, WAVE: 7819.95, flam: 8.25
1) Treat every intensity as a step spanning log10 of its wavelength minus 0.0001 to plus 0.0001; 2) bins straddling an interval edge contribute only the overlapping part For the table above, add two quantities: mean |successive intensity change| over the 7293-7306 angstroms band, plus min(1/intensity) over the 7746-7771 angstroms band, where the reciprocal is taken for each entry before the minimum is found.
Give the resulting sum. 1.1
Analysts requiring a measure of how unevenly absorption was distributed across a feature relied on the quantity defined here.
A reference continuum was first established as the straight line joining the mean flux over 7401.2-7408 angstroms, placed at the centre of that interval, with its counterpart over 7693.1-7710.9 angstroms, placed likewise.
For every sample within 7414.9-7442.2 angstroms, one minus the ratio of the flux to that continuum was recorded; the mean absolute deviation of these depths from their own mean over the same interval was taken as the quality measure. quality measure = 0.017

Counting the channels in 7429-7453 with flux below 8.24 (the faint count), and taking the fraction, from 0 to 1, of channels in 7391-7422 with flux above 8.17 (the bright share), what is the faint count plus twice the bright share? 6.8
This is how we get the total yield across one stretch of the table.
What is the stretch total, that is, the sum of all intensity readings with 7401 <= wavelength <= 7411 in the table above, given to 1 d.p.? 25.8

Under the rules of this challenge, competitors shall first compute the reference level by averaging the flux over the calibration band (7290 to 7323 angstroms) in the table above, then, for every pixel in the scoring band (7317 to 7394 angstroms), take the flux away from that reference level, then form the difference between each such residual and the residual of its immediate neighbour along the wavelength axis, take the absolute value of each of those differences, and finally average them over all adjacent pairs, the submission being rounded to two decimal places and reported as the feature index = 0.56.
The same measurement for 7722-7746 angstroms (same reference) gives 0.38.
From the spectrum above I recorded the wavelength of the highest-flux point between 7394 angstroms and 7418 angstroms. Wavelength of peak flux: 7402.93 angstroms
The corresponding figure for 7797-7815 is 7801.96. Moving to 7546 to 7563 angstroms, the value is 7557.94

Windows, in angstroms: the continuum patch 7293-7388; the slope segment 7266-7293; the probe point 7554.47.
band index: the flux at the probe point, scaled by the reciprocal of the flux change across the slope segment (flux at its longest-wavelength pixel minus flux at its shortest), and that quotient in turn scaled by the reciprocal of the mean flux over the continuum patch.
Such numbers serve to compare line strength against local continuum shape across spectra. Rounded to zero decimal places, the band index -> -5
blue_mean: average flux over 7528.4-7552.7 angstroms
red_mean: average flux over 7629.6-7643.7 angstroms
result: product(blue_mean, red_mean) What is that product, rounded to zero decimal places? 67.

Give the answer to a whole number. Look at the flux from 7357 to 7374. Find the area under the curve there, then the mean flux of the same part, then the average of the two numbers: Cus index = 77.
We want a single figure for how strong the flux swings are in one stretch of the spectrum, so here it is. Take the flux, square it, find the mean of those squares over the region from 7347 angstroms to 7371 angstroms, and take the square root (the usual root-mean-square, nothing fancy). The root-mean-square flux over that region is 8.3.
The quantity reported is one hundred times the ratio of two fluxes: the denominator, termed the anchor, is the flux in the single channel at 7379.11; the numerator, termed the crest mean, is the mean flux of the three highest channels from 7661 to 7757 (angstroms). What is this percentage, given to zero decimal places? 100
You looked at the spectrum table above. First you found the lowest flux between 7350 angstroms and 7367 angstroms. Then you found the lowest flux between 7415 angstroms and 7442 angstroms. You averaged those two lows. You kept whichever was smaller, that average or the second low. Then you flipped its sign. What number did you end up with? -8.0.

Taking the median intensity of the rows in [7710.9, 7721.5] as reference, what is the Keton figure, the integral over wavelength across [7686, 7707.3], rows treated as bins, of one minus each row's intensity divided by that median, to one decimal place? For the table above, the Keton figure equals 0.9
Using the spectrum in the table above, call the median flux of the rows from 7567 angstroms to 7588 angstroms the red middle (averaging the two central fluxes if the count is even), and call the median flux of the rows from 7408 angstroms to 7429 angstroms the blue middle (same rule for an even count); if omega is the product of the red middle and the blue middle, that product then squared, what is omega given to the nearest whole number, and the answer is 4887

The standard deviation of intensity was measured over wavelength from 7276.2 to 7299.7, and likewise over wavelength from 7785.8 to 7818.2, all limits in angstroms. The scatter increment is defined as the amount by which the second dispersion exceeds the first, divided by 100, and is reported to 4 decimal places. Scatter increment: 0.0006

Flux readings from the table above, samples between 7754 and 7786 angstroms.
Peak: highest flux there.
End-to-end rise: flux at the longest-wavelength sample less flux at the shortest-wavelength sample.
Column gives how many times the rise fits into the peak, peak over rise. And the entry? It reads -33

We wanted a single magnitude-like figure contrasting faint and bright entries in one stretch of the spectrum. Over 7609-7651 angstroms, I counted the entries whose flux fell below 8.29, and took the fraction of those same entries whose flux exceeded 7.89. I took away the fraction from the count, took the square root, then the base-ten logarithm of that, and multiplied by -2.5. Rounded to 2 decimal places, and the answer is -1.15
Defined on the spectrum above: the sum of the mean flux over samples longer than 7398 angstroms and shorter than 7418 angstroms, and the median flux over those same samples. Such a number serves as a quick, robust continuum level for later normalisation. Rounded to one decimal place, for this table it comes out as 16.8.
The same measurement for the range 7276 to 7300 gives 15.4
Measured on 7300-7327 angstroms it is 16.4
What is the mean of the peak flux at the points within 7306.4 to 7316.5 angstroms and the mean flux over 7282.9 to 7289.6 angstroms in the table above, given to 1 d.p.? 8.1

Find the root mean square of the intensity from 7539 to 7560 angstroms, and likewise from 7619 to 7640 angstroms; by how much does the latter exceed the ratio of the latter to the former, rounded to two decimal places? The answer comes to 7.08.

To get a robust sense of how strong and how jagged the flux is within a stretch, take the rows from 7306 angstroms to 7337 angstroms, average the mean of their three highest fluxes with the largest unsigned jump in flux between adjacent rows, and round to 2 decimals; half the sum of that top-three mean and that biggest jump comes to 5.12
